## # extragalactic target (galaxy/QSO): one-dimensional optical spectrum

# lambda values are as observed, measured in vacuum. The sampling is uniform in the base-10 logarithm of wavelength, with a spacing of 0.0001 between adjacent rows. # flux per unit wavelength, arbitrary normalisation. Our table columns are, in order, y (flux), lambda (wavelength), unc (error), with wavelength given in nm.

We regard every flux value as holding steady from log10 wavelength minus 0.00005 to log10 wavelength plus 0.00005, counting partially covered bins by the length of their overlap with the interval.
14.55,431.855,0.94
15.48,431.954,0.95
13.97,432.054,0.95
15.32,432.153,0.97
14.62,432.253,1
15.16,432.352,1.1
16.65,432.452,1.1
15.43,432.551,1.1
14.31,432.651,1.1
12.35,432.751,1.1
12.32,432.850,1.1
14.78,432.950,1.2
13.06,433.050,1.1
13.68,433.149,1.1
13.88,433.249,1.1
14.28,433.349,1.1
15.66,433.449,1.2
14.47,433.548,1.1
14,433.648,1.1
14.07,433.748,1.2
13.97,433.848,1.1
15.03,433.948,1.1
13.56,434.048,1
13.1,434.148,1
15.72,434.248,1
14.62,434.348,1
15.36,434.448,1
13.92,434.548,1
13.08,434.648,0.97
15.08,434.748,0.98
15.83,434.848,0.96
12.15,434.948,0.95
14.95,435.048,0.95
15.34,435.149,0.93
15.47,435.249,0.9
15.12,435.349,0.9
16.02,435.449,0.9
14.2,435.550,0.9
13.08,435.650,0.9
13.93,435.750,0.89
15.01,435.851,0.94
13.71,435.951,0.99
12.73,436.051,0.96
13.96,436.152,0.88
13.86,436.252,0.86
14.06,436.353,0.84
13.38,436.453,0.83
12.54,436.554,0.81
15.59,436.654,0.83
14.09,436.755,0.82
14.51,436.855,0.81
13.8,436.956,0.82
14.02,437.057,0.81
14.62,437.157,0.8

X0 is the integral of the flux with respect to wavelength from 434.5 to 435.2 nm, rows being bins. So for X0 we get 10.0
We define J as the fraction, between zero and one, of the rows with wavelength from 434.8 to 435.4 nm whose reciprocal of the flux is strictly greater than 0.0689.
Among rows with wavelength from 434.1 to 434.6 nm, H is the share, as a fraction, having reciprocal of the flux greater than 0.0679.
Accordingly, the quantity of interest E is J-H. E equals -0.43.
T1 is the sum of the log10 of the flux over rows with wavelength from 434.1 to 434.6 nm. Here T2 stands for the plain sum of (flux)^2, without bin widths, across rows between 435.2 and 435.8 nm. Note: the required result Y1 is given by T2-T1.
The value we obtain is 1286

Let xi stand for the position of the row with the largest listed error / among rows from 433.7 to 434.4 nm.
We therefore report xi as 433.748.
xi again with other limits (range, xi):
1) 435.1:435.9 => 435.851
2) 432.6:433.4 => 432.950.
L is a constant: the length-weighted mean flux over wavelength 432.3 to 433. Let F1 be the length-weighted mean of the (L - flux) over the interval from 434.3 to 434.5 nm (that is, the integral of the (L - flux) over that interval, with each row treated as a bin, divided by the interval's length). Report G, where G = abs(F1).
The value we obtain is 0.55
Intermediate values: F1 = -0.6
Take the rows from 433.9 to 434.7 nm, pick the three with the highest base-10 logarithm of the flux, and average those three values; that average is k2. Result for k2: 1.19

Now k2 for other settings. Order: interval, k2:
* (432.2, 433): 1.20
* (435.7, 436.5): 1.16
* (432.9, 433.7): 1.17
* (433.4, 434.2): 1.18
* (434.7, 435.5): 1.20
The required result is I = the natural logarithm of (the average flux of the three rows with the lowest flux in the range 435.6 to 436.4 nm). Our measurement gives 2.58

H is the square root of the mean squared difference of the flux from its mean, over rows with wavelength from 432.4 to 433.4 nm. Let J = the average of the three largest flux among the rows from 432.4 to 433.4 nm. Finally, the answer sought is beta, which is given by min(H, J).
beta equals 1.3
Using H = 1.3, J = 15.6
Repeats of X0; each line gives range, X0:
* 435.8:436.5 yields 9.7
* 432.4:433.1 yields 9.9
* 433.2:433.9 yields 10.0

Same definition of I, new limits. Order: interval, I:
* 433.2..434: 2.64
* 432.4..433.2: 2.53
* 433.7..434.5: 2.61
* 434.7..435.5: 2.64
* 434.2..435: 2.57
